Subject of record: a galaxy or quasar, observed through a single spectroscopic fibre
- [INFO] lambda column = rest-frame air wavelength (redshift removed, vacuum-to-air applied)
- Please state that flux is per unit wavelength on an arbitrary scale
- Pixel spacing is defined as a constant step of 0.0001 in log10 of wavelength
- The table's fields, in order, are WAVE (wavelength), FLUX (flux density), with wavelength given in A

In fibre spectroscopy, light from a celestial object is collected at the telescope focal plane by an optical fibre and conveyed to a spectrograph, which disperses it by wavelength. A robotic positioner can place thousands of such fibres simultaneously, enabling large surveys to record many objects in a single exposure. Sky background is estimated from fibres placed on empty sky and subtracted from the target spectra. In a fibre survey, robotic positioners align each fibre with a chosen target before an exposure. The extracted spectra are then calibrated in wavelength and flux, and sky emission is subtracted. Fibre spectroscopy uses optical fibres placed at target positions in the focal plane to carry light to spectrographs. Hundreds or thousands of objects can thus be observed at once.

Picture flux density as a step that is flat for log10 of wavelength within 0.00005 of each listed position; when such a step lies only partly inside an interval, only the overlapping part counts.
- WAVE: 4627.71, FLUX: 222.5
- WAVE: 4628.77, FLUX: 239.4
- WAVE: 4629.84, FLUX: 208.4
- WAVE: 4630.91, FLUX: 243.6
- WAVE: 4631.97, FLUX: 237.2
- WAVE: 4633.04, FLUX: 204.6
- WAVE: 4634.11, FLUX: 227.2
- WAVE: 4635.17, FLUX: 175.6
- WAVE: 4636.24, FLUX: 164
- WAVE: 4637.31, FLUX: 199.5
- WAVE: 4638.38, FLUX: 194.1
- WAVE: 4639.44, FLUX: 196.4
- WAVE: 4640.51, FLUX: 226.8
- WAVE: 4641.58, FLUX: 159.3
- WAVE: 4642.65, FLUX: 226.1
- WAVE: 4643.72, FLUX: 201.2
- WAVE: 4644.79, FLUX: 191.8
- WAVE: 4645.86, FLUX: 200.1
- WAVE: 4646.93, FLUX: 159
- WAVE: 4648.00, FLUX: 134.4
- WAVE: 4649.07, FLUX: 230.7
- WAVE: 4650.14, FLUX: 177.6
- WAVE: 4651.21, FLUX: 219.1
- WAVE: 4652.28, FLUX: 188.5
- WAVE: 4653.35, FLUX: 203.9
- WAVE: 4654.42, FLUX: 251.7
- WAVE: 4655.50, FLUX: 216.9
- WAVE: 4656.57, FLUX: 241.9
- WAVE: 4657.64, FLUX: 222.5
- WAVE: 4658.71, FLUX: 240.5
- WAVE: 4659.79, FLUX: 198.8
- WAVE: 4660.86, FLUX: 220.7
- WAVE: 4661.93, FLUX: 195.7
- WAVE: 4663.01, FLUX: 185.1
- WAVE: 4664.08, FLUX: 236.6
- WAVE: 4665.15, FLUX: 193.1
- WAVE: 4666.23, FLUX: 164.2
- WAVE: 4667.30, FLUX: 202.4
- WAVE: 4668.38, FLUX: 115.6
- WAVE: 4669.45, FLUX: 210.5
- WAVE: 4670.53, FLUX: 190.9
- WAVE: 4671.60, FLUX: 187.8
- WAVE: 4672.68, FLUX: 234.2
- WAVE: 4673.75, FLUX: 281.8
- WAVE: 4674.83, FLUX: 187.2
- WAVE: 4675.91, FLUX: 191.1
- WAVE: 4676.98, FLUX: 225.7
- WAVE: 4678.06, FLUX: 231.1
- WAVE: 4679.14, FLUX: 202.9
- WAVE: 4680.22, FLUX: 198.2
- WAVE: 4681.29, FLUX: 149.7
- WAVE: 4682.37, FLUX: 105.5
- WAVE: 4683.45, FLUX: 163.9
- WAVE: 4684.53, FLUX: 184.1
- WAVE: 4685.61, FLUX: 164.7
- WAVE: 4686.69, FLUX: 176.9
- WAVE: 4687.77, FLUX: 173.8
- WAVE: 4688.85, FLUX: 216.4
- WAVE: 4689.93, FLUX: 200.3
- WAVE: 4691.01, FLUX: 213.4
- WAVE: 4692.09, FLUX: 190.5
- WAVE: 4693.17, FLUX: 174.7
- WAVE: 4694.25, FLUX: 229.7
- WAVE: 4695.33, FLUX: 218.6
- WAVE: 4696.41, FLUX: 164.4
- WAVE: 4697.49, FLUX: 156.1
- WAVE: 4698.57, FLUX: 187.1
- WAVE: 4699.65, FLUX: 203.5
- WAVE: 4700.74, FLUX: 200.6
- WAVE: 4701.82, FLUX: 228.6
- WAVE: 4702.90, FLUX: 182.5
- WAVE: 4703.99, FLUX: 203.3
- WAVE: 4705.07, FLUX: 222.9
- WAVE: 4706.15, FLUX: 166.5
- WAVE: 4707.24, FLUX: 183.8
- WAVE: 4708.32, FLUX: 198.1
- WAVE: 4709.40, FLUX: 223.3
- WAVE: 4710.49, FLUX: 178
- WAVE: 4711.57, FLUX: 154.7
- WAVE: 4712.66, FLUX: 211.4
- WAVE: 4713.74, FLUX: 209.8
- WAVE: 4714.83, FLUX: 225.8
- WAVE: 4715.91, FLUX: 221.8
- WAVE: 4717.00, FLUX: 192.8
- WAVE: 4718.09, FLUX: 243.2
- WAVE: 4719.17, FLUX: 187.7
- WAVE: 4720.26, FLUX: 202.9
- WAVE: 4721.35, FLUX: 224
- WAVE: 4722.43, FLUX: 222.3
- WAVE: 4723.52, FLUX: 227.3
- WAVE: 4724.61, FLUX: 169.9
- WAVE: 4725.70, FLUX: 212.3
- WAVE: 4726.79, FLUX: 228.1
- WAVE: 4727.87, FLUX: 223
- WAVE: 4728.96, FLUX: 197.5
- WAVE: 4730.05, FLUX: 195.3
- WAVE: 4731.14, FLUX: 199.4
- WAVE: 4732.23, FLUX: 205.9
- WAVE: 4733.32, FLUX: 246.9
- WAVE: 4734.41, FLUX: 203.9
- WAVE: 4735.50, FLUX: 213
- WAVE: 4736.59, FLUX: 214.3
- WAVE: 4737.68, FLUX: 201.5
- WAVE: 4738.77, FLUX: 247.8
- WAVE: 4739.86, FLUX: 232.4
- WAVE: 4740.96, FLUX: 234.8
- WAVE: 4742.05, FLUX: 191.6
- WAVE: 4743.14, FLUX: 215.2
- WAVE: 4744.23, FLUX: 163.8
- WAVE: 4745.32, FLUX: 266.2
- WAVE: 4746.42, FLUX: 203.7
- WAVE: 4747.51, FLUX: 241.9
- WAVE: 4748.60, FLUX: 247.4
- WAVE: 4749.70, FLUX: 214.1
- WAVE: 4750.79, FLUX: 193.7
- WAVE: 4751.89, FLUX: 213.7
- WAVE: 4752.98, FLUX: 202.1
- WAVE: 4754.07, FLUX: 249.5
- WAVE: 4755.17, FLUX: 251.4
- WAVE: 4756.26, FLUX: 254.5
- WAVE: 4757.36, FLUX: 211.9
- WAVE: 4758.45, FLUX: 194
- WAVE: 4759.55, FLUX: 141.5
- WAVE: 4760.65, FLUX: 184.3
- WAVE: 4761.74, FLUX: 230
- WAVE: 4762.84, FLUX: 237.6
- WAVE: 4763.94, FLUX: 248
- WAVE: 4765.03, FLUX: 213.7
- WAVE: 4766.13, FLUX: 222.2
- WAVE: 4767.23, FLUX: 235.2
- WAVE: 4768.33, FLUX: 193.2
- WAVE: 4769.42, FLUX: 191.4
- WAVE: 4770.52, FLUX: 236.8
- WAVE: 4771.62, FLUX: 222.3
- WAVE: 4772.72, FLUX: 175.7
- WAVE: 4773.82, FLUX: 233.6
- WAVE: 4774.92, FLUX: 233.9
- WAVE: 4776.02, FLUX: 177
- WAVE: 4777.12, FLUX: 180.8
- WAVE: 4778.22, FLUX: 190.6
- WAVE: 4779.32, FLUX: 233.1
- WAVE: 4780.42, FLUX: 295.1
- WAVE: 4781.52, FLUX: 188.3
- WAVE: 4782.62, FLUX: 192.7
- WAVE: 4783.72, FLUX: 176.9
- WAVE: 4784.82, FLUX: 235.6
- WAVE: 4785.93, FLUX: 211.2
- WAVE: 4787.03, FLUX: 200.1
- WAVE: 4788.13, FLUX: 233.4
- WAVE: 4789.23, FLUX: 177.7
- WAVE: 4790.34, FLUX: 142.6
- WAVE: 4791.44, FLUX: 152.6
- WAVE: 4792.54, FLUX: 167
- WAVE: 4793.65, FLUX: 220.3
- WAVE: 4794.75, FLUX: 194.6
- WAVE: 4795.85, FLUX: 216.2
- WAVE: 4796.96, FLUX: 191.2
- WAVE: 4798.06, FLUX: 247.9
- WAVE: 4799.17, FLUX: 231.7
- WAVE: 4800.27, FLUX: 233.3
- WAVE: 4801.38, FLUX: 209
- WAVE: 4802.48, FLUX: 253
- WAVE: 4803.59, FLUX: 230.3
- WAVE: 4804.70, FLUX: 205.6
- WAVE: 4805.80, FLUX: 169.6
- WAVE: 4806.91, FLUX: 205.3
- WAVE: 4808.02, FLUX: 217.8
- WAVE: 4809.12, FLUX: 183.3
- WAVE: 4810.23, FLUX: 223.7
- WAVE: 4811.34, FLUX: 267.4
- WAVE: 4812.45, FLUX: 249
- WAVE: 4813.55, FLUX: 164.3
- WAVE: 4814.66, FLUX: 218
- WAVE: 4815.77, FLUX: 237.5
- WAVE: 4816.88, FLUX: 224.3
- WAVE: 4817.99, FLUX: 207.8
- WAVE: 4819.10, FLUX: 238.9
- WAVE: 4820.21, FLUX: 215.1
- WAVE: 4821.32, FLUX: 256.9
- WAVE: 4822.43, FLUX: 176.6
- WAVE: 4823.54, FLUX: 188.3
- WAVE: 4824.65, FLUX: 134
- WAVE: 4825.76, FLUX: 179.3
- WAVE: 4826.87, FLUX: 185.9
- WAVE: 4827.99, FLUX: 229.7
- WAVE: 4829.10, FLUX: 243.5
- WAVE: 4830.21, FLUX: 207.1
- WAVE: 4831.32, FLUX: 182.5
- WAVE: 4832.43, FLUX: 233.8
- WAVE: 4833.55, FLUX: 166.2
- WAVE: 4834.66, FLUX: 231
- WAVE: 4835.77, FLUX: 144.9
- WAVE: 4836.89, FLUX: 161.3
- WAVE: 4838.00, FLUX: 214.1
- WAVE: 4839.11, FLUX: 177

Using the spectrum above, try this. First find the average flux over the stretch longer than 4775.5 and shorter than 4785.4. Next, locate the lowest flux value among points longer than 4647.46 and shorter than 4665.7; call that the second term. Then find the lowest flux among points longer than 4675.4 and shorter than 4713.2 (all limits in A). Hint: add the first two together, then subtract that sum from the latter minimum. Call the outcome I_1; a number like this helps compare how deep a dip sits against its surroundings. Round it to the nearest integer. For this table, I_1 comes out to -237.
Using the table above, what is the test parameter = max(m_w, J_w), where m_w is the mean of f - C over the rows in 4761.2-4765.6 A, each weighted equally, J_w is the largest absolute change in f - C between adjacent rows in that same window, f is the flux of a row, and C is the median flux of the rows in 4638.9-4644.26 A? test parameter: 34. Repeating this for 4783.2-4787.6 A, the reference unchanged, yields 59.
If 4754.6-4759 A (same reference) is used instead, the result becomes 43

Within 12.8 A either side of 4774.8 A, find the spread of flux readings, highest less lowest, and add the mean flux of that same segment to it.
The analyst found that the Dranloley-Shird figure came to 334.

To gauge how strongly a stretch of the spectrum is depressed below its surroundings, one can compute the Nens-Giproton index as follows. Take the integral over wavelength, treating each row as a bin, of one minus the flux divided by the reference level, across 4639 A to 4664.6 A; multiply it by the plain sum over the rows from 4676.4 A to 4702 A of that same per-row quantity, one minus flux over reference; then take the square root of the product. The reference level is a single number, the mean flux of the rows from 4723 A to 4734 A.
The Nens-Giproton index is 1.2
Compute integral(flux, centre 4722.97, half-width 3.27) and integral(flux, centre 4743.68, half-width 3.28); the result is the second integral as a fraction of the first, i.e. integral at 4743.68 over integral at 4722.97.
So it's 1.02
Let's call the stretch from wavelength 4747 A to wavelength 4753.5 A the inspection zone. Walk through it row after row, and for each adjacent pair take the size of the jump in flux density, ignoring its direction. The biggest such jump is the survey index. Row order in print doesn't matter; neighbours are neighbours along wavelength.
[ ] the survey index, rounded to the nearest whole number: 33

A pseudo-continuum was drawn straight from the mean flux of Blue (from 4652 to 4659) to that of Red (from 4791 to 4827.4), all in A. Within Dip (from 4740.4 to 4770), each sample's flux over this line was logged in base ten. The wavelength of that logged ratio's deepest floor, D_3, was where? 4759.55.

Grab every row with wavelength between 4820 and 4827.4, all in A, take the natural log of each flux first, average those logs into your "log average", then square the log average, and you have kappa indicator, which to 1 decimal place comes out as 27.4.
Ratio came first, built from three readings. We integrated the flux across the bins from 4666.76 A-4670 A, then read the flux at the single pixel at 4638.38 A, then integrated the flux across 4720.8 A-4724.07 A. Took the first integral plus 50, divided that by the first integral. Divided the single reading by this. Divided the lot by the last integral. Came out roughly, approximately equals 0.24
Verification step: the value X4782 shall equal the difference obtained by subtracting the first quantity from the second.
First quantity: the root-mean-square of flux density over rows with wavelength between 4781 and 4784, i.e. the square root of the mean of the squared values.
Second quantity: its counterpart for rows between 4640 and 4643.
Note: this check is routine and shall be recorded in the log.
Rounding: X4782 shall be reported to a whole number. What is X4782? 20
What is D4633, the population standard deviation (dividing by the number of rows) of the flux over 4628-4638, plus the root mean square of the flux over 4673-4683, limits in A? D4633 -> 229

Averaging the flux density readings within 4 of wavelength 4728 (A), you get 204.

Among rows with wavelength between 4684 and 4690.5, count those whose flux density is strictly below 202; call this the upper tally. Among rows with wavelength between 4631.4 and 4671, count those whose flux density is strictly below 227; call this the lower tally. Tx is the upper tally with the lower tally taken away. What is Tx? -25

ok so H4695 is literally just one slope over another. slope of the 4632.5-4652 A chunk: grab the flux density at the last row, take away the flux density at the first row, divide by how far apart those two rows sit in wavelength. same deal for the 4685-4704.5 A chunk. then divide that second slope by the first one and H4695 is 3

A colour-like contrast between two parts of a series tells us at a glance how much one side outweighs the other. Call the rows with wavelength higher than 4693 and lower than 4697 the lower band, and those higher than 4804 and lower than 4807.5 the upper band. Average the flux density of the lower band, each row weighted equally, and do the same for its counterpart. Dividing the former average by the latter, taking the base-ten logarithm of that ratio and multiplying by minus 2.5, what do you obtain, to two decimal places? -0.02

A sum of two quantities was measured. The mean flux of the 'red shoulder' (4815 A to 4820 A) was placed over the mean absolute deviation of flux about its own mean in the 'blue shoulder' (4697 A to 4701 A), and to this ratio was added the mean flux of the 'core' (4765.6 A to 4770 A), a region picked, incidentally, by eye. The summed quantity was 225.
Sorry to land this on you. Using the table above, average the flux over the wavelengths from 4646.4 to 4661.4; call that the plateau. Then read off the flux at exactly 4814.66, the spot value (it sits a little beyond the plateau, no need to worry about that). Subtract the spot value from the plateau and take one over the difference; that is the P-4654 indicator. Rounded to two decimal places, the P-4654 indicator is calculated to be -0.10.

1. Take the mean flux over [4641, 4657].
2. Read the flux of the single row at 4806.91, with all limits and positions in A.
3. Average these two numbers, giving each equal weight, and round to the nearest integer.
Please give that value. 203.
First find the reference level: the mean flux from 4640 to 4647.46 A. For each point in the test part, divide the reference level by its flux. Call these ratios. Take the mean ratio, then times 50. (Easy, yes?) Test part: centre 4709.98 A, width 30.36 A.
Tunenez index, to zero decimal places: 49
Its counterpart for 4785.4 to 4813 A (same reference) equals 48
